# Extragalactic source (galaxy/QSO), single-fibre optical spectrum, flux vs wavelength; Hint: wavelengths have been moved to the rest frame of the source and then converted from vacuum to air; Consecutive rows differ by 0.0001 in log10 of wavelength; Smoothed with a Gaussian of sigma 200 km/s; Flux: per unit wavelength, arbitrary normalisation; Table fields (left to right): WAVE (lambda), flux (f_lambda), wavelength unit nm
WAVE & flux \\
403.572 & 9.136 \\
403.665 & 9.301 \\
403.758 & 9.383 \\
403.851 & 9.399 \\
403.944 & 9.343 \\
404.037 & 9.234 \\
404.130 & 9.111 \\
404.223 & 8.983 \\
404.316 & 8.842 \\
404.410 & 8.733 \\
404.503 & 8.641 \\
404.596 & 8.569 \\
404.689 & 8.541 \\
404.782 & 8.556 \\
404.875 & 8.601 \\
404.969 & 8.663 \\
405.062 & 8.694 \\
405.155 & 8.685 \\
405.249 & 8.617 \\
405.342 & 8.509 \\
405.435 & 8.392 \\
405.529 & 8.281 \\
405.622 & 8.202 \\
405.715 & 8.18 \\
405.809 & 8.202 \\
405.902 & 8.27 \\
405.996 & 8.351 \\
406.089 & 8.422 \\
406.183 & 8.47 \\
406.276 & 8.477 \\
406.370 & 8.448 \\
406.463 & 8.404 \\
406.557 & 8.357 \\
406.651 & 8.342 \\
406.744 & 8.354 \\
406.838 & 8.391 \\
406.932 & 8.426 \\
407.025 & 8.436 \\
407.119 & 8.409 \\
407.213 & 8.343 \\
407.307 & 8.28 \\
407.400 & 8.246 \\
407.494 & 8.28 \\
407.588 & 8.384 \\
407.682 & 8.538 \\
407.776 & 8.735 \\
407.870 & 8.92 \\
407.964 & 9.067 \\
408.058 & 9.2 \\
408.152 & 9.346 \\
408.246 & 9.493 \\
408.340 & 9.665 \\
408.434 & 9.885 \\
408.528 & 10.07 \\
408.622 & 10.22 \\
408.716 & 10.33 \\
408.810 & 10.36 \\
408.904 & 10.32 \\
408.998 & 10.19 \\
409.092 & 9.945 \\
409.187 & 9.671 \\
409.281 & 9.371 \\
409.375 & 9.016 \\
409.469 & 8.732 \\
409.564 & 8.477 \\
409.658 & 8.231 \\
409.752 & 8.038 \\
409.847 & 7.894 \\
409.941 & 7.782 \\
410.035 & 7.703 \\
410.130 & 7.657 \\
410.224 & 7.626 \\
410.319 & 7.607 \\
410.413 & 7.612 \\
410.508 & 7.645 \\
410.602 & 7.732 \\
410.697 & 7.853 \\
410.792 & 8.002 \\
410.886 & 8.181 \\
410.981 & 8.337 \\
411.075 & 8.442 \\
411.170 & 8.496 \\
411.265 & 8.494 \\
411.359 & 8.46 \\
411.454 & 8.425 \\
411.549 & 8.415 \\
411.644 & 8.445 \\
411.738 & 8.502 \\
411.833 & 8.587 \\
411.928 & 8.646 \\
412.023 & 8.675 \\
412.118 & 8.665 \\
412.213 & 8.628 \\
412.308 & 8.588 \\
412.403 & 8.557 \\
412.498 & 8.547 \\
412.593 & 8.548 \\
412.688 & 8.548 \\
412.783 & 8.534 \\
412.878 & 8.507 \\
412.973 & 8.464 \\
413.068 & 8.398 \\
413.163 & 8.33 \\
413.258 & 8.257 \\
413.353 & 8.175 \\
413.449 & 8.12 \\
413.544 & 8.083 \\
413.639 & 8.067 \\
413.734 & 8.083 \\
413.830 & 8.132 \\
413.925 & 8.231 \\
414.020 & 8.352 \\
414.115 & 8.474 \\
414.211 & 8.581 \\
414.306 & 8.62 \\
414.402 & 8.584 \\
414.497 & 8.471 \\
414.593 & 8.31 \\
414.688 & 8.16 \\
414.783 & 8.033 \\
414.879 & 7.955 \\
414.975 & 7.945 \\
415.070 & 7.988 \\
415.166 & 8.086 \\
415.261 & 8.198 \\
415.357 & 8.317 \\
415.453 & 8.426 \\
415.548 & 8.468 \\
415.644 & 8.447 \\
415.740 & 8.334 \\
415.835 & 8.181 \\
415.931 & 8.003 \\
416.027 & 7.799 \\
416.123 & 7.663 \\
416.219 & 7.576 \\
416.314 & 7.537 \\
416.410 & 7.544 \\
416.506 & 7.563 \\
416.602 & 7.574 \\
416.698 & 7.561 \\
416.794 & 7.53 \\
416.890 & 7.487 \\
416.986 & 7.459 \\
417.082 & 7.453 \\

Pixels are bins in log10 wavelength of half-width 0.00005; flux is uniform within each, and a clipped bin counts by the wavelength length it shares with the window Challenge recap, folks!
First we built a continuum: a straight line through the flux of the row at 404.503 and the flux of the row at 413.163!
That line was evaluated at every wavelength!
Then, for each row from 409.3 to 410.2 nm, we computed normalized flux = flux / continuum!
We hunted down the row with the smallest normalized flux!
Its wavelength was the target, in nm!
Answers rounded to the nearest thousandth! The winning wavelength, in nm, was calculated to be 410.130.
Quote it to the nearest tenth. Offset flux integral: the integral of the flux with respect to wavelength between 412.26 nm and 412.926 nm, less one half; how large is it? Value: 5.2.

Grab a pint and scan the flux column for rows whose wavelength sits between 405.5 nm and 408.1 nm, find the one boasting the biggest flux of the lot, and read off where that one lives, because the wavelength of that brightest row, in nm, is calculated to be 408.058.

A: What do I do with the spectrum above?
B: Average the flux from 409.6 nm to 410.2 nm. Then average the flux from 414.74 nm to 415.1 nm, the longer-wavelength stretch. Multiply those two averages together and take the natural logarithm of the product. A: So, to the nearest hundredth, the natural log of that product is 4.14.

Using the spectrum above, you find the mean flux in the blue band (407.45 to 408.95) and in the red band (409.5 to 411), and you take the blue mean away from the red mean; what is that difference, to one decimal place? -1.5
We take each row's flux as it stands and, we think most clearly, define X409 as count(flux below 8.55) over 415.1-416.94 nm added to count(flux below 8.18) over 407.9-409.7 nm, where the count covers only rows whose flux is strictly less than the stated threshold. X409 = 19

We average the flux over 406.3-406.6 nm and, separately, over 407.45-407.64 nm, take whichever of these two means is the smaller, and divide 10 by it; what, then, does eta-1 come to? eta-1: 1.20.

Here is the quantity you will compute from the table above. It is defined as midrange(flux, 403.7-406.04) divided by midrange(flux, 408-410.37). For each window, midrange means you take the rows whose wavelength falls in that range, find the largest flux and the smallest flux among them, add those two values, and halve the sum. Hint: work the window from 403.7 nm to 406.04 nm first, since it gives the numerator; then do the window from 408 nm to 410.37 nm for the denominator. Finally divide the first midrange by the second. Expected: 0.98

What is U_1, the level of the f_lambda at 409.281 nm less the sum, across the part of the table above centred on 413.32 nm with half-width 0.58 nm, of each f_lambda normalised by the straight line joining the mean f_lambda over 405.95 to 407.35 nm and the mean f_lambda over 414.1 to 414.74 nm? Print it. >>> -2.37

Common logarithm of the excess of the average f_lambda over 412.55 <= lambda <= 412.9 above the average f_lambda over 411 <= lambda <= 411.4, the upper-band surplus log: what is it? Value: -1.2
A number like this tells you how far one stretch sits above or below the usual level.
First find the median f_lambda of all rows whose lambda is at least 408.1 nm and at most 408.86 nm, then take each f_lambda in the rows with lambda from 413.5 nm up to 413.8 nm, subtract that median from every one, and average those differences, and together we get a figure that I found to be -1.90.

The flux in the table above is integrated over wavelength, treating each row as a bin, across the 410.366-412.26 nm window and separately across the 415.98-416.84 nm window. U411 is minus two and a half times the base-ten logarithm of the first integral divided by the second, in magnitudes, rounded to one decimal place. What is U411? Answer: -1.0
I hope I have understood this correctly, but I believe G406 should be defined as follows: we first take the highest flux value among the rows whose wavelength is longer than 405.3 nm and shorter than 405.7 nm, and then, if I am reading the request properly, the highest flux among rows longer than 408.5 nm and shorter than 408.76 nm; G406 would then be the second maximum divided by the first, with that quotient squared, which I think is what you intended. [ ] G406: 1.5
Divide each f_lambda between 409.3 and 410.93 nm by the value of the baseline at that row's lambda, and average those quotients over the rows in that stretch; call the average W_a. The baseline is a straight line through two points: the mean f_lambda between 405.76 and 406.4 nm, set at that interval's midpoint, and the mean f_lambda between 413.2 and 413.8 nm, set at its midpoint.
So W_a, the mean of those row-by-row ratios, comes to 0.97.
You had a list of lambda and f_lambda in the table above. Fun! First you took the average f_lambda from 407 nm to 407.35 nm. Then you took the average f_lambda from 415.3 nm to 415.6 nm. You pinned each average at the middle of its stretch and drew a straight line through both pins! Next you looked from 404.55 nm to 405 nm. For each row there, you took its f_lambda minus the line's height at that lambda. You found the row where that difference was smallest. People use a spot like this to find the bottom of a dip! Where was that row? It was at 404.689 nm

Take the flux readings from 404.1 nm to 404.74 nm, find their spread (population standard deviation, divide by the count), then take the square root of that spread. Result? 0.45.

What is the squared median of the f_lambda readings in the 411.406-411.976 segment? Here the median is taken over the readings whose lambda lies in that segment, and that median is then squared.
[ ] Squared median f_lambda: 72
